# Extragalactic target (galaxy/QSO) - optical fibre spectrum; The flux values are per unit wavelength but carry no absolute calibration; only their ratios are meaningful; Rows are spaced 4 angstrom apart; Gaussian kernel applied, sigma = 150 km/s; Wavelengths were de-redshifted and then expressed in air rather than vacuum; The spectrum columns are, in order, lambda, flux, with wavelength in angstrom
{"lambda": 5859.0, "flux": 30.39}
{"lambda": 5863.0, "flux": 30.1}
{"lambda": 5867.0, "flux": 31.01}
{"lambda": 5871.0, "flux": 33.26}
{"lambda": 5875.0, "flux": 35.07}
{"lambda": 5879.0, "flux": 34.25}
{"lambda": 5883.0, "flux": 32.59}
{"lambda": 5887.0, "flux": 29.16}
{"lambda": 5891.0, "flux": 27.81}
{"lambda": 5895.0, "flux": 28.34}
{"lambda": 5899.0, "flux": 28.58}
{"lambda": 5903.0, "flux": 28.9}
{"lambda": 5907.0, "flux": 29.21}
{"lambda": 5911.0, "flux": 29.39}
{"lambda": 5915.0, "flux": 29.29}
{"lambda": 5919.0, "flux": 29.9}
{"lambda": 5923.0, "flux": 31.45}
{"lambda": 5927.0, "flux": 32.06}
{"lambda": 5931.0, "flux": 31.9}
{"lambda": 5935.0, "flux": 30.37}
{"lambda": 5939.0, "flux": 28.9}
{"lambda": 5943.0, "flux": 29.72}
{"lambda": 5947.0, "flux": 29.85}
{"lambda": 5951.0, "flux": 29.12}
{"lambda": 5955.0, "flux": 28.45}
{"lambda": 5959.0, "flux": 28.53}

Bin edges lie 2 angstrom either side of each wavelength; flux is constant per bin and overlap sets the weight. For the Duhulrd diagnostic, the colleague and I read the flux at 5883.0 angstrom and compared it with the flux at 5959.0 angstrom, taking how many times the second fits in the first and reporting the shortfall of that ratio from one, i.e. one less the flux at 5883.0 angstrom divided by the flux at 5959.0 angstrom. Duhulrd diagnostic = -0.14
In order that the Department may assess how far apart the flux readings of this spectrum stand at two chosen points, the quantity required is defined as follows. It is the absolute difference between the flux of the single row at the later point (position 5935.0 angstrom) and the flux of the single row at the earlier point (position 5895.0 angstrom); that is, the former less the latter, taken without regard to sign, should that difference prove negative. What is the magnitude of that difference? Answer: 2.03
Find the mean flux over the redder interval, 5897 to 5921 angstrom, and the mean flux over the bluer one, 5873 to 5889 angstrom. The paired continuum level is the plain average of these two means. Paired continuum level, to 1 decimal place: 31.0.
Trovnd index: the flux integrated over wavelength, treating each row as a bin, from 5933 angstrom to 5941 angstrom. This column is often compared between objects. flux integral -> 237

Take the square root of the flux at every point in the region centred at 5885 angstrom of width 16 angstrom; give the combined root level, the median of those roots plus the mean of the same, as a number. 11.11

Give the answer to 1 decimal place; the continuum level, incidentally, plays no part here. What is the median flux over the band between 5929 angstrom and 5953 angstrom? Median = 29.8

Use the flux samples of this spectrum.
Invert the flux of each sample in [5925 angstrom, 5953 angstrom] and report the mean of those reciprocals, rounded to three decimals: 0.033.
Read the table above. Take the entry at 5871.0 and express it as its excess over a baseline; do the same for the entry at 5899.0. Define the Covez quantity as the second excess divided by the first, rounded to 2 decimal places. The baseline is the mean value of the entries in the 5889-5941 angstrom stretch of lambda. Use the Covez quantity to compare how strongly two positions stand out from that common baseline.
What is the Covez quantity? -0.31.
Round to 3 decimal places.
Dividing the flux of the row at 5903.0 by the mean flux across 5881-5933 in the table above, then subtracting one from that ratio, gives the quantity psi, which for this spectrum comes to -0.033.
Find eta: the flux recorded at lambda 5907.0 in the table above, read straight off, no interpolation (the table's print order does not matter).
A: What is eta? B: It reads 29.21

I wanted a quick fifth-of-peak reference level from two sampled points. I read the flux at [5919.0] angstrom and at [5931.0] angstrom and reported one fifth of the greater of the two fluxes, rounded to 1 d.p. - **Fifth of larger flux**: 6.4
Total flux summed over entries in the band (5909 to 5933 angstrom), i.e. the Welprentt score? 184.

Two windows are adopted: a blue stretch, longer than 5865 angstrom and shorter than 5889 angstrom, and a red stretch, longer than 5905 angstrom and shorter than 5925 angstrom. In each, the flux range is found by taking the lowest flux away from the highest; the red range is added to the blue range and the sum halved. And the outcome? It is 4.1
